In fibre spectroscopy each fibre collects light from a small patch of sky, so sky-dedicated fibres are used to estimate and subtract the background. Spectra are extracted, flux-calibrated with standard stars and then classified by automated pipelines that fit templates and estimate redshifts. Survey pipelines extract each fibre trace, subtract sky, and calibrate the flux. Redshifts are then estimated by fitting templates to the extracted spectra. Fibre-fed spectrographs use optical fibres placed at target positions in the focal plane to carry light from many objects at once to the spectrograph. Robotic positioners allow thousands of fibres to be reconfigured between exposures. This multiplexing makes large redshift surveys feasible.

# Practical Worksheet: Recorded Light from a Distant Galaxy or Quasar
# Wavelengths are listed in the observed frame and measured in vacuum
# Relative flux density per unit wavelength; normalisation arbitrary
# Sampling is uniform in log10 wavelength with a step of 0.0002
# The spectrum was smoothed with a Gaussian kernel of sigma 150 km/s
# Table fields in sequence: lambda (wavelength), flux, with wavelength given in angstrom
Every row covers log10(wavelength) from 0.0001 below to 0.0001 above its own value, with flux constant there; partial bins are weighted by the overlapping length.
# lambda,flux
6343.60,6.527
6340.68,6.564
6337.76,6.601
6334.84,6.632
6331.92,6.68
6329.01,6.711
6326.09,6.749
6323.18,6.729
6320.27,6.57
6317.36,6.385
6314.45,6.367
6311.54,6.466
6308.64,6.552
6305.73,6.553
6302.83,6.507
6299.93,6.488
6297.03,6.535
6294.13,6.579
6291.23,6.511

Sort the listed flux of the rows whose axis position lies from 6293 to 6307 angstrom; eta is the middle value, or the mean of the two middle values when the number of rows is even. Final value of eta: 6.535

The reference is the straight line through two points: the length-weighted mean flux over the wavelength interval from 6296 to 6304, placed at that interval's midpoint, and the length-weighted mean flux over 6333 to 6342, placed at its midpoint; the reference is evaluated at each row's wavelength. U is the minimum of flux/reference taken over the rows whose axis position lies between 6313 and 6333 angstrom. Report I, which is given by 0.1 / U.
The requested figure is 0.103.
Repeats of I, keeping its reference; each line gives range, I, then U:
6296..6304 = 0.100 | 1.00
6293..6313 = 0.101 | 0.99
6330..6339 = 0.100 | 1.00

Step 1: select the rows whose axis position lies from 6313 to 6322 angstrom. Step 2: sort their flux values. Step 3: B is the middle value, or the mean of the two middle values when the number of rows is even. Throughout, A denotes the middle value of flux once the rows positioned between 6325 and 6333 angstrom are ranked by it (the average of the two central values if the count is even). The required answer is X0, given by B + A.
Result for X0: 13.1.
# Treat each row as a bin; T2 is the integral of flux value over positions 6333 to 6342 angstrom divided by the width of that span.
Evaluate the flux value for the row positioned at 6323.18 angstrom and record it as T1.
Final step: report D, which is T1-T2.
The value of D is 0.13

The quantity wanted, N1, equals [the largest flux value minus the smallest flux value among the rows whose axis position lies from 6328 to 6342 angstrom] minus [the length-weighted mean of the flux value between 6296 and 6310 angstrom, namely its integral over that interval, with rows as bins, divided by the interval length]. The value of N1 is -6.38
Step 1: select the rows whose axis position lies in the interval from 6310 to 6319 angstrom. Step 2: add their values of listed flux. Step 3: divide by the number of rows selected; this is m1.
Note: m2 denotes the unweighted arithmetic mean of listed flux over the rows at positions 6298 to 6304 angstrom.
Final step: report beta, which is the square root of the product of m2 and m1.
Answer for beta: 6.45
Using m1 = 6.41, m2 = 6.50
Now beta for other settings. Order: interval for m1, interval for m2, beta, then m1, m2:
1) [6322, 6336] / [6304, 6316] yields 6.59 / 6.70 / 6.48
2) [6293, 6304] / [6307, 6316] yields 6.49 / 6.53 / 6.46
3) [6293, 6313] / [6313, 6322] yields 6.48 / 6.53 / 6.44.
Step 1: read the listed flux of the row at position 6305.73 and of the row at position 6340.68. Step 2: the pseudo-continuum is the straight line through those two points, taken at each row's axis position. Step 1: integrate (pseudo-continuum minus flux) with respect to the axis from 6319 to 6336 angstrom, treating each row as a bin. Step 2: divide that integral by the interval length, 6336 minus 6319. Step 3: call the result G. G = -0.12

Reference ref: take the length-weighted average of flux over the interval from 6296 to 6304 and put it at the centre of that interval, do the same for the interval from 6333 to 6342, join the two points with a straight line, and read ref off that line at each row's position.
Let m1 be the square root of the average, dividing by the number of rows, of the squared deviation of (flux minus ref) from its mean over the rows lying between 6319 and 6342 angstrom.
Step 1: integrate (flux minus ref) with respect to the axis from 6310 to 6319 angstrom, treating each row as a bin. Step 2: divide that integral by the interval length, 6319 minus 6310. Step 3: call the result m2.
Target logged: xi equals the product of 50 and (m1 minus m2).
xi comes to 10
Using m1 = 0.0760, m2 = -0.13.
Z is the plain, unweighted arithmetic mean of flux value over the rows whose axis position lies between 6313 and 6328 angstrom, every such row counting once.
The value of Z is 6.56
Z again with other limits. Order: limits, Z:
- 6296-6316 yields 6.50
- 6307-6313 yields 6.51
